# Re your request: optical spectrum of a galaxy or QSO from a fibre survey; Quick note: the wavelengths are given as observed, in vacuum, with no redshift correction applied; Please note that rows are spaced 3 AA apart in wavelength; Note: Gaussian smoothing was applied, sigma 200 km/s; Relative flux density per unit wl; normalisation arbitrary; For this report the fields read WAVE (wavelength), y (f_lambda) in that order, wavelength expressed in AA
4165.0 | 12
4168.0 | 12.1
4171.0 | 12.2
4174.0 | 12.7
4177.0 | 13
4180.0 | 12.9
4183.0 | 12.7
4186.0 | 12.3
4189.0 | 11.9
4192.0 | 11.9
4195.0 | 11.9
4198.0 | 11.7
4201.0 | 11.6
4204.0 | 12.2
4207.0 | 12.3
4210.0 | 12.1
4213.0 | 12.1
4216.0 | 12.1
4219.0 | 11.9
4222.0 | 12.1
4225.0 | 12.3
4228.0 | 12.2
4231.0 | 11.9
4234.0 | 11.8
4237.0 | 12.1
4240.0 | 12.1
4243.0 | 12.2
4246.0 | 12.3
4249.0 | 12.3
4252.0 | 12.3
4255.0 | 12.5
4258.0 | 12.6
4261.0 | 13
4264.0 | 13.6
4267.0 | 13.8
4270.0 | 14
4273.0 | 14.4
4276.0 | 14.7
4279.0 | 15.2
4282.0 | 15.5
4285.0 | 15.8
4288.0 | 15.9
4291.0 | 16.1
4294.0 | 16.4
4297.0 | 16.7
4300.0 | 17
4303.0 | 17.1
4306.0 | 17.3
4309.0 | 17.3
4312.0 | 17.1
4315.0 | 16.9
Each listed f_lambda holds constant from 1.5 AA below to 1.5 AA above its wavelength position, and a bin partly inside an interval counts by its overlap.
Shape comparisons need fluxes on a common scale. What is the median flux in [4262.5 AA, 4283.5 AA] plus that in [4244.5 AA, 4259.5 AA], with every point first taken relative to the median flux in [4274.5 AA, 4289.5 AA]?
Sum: 1.72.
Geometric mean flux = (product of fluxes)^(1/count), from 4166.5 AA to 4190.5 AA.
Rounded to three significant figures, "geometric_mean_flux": 12.5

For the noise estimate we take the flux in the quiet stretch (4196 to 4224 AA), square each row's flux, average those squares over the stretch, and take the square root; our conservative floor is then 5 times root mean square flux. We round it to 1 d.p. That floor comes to 60.1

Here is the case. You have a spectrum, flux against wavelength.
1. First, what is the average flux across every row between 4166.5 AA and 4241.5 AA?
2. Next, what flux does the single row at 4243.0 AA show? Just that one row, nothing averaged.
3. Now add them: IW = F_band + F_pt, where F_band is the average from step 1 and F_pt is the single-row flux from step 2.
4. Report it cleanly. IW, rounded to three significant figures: 24.4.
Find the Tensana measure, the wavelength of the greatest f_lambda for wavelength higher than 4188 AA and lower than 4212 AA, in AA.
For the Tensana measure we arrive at 4207.0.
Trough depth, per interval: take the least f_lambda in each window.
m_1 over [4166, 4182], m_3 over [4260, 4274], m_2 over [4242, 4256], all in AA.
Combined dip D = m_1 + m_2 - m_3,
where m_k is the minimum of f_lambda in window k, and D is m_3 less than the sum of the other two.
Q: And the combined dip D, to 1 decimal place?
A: 11.3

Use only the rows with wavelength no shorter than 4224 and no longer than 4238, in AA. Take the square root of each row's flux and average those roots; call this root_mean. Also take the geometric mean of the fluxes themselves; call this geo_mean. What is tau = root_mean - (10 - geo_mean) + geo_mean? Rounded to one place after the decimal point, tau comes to 17.6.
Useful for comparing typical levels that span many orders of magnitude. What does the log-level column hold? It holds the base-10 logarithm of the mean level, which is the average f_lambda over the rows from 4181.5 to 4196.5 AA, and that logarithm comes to 1.08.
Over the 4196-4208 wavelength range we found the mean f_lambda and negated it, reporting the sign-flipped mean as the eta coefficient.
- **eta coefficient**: -11.9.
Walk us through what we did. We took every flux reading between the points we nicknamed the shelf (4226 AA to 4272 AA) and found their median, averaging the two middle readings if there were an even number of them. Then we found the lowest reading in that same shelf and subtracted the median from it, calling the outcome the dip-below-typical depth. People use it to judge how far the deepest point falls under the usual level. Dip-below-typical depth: -0.50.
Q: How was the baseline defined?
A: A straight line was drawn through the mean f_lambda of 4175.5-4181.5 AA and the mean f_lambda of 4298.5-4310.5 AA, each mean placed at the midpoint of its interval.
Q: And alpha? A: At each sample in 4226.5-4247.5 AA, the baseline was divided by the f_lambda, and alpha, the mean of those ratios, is 1.23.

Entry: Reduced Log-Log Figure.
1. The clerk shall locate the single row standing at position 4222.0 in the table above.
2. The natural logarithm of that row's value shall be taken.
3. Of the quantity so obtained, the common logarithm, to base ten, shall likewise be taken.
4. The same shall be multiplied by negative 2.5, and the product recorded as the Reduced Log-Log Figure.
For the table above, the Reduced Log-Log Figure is -0.99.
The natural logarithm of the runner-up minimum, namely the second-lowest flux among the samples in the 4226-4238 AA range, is 2.48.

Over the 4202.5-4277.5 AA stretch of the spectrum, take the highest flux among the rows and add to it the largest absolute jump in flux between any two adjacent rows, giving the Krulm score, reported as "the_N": 15.3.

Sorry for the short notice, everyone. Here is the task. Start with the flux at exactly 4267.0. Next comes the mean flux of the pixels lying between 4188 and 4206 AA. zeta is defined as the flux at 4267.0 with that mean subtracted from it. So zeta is 1.9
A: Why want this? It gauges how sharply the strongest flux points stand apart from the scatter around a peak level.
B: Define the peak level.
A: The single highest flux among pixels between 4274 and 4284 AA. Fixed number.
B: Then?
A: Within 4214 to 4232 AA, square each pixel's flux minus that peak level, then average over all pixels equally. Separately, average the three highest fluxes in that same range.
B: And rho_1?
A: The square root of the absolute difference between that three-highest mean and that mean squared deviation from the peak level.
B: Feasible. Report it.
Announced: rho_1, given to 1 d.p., 0.7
